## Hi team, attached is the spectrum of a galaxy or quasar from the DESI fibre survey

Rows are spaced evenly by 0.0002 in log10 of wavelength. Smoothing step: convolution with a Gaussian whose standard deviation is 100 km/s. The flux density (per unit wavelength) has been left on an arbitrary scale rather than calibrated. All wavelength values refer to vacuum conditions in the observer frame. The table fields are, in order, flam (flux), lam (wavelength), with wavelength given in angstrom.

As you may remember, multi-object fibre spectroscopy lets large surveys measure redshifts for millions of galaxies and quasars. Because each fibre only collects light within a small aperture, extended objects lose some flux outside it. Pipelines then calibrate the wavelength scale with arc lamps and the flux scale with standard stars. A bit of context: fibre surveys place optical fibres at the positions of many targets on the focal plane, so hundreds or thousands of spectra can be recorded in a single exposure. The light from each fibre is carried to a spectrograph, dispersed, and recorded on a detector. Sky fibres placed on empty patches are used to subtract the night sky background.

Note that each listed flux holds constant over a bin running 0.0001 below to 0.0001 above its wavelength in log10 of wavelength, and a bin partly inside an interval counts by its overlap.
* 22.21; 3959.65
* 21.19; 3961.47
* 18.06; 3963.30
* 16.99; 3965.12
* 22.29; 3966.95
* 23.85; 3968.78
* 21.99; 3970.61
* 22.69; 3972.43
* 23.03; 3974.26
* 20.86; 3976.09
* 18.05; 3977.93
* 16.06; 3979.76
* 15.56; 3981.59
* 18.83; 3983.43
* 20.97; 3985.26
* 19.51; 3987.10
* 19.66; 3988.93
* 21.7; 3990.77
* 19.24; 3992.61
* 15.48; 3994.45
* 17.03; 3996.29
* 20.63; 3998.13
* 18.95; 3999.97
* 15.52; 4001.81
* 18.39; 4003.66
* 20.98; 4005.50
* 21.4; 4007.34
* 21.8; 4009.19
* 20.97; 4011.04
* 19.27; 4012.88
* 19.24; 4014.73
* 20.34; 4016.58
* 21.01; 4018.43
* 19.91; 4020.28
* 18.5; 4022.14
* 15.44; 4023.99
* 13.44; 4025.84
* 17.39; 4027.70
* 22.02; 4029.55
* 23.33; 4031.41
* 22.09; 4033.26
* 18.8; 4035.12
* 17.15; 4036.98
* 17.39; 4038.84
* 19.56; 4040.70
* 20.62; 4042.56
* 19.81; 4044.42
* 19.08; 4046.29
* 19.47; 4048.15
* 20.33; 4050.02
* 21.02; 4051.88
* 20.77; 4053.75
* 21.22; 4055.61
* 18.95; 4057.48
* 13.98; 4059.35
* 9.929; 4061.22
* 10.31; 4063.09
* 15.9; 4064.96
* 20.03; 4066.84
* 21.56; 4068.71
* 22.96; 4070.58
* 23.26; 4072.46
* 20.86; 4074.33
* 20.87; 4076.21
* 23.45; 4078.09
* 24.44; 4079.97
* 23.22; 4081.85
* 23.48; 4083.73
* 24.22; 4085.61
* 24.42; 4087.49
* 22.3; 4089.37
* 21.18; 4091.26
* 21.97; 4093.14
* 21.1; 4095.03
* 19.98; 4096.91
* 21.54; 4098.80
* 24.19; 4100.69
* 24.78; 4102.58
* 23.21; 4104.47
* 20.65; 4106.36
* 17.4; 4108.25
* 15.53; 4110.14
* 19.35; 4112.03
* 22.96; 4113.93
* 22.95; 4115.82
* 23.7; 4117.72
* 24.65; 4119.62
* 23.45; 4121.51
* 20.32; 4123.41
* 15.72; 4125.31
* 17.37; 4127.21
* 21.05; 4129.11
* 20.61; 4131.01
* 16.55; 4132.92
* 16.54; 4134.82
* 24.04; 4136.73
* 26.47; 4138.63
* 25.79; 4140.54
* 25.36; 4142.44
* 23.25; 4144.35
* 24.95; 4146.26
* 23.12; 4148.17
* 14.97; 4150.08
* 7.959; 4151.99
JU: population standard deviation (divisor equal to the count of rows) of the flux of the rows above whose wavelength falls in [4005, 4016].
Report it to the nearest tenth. 1.0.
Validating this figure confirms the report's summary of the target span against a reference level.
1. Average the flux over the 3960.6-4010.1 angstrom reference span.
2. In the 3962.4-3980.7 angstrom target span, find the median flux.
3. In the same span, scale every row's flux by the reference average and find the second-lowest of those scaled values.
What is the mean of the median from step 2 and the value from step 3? 11.1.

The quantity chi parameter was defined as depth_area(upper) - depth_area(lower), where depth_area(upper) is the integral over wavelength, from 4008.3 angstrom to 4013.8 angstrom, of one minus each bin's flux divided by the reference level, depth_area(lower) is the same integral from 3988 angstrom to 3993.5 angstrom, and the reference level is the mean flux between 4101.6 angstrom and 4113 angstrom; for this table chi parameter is -0.1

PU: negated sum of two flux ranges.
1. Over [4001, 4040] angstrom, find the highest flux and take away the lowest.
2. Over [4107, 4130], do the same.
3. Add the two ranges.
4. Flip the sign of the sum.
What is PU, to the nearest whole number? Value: -19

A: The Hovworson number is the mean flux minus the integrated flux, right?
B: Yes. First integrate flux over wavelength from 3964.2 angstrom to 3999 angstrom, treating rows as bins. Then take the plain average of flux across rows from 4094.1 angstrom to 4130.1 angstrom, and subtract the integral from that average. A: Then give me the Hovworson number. -665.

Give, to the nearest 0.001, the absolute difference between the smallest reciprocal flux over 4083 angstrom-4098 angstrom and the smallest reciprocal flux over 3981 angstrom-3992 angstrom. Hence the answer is 0.005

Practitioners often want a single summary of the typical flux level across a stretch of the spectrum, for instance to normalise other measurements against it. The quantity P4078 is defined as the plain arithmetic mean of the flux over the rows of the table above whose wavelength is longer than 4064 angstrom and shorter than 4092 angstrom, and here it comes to 22.1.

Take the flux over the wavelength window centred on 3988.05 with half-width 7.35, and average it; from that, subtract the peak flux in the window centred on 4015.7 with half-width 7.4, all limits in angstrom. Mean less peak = -2.9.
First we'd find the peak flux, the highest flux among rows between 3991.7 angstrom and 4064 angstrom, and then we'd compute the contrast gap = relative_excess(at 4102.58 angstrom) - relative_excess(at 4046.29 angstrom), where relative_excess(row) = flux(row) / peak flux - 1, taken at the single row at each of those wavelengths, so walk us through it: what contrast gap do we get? 0.24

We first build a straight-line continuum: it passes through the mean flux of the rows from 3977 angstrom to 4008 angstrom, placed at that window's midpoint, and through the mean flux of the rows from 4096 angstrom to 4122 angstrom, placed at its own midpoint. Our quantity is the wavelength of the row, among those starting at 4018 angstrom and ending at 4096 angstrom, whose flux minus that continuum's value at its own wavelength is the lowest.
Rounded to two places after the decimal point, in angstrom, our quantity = 4061.22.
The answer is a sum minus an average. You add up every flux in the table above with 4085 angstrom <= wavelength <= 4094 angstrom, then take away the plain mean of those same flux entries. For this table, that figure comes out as 91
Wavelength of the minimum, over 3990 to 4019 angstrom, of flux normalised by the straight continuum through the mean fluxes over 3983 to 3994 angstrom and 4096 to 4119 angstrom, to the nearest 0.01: 4001.81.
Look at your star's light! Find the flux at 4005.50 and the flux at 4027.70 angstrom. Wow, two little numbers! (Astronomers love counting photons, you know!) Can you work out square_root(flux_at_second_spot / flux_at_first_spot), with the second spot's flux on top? 0.91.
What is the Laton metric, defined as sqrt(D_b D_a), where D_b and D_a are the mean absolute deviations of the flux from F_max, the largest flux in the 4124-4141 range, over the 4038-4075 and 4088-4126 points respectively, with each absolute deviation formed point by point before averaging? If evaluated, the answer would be 6.2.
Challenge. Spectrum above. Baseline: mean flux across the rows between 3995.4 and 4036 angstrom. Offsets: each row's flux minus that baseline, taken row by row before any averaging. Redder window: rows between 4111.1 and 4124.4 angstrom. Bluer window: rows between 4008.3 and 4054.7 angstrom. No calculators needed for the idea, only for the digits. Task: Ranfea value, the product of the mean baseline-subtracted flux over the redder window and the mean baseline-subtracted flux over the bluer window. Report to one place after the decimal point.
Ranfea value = 0.5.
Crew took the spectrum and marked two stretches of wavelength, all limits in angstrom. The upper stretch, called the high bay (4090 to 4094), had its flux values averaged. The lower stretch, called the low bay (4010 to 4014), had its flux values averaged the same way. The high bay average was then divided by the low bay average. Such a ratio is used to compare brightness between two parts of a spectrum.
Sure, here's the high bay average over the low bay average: 1.07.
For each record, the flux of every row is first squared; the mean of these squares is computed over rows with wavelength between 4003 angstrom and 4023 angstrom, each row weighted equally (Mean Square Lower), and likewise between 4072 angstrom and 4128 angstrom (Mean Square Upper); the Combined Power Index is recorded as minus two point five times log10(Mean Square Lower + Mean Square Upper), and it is -7.37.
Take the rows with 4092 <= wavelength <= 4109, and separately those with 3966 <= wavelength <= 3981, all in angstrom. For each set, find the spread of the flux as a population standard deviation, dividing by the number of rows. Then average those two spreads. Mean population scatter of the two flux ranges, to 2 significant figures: 2.3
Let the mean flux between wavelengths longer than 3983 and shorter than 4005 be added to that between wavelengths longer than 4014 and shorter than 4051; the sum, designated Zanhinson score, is 38.1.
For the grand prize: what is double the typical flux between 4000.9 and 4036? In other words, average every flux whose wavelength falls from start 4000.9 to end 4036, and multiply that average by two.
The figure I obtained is 39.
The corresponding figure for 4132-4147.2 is 46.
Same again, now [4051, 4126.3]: 42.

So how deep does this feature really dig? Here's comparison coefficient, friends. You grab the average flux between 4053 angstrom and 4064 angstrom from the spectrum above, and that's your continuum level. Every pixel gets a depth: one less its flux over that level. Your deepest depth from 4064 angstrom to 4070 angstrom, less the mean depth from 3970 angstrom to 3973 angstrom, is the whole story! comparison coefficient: 0.41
